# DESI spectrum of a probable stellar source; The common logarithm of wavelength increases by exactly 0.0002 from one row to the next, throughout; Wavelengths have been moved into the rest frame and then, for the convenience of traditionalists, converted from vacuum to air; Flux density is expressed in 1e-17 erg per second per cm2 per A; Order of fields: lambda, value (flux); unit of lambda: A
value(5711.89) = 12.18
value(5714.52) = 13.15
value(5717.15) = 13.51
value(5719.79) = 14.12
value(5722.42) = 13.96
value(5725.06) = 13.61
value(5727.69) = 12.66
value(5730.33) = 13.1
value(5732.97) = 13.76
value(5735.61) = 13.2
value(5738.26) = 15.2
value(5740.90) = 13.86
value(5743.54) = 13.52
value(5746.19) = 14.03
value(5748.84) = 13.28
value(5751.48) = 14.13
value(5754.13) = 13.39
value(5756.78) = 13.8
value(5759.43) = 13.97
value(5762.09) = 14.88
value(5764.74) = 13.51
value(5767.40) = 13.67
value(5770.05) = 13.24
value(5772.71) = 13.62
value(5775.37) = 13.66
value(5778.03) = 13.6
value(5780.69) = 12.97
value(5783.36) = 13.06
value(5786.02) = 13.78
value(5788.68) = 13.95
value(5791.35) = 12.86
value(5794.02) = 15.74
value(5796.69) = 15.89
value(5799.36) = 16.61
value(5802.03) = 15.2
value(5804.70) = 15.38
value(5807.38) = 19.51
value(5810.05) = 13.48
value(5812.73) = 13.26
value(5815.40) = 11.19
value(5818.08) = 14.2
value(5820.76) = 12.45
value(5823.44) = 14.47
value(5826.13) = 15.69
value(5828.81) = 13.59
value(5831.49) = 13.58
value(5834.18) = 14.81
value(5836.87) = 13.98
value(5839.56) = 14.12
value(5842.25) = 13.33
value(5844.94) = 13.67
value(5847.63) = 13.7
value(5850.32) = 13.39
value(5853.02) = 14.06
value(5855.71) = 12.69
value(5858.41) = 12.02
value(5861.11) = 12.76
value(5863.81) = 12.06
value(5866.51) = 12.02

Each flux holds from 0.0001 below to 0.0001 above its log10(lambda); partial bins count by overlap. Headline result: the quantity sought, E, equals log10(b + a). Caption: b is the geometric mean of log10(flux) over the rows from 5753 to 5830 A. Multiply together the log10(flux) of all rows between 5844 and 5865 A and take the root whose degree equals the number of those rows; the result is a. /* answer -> 0.355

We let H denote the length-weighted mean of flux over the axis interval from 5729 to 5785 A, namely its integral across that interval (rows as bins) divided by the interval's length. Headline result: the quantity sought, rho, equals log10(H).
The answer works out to 1.14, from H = 13.69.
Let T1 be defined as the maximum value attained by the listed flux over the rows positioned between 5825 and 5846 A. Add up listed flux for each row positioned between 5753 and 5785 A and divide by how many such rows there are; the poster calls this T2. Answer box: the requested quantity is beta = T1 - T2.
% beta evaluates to 2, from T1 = 15.69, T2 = 13.6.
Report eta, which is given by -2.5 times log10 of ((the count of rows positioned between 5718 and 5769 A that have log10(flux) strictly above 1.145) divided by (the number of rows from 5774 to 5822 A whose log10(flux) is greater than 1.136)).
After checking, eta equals 0.4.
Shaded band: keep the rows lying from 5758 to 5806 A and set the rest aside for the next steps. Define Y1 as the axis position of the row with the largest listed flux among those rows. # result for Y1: 5799.36 A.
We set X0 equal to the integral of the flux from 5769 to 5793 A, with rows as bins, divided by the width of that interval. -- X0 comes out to 13.4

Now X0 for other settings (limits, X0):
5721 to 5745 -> 13.7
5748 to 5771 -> 13.8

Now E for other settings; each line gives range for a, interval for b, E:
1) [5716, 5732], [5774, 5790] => 0.354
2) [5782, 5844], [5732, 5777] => 0.360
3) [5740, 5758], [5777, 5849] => 0.359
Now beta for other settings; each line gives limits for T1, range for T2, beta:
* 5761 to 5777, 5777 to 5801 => 1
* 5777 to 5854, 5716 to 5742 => 6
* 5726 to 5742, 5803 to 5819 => 1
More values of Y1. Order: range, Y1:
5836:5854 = 5839.56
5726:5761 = 5738.26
